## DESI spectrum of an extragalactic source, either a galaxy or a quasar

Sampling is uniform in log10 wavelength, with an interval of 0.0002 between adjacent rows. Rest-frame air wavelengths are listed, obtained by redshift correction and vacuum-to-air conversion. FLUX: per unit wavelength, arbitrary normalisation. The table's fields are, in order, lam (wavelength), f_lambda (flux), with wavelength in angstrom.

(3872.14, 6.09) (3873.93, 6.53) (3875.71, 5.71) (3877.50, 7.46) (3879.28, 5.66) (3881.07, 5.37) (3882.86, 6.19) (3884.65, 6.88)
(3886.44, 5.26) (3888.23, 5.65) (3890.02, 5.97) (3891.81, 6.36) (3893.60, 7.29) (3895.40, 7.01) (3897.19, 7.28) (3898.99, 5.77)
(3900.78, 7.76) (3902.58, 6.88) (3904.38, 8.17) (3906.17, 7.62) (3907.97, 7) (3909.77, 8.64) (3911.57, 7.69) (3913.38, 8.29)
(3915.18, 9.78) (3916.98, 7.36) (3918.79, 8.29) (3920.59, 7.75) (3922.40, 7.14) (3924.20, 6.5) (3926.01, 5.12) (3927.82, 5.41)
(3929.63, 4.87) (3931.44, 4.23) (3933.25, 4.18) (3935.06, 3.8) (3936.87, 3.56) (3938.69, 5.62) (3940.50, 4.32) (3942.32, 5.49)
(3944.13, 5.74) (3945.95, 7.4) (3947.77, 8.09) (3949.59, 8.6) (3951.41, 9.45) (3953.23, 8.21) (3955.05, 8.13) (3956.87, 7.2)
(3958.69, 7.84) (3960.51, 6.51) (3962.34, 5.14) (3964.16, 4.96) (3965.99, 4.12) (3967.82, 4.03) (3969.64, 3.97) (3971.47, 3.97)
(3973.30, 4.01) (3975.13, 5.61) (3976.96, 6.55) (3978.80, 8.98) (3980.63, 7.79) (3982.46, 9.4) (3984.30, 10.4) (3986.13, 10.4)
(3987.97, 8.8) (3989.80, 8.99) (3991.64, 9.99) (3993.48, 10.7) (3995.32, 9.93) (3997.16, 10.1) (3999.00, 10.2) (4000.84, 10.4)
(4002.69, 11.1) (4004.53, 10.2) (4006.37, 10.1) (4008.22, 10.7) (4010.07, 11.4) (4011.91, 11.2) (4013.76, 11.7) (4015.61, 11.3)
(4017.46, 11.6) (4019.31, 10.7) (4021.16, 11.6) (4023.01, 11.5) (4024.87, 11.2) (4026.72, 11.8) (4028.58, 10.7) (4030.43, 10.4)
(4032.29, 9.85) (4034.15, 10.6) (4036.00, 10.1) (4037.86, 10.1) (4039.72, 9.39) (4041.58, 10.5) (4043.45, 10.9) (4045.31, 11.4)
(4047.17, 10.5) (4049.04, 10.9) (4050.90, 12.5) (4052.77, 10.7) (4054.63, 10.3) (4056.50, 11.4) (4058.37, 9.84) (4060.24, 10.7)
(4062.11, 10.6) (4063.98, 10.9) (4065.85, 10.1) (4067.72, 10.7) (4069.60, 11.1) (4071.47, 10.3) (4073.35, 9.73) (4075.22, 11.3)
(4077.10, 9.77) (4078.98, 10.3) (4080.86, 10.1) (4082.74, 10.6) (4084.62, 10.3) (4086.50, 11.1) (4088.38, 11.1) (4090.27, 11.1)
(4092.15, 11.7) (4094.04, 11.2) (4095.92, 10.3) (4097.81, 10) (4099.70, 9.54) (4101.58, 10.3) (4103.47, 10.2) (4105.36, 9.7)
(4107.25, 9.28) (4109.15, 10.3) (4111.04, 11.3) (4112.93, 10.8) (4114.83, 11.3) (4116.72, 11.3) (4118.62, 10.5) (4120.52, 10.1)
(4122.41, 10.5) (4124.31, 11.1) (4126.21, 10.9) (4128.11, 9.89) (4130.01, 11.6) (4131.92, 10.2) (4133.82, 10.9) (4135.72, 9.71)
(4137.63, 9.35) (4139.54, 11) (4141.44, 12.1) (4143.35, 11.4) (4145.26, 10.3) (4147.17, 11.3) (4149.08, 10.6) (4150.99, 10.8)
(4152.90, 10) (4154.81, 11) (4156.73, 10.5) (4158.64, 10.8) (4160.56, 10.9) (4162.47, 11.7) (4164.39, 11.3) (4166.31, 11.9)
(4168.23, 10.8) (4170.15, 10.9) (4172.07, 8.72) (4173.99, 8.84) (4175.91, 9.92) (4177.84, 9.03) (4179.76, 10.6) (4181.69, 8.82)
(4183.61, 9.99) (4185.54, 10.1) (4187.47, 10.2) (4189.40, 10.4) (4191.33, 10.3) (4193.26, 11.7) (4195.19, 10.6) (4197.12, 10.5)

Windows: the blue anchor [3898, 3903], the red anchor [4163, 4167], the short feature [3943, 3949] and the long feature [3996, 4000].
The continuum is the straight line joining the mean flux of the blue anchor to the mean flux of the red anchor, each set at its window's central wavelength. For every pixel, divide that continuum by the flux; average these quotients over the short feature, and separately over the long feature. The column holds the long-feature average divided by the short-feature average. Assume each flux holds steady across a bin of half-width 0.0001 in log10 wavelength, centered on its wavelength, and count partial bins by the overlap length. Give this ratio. 0.77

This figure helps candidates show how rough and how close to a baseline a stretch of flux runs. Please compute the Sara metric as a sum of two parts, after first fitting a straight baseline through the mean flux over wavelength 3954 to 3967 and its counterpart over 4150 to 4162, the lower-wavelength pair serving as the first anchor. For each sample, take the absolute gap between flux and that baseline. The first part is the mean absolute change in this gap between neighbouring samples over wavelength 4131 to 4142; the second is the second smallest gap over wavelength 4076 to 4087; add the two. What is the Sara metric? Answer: 1.6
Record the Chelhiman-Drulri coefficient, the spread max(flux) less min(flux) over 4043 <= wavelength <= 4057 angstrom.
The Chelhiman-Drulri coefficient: 2.2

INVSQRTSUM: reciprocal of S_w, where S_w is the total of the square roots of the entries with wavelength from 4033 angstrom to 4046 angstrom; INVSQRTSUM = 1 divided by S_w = 0.0443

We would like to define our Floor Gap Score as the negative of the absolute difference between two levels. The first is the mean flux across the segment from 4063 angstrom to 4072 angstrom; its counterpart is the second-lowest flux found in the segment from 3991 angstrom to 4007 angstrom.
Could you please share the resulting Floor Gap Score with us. -0.6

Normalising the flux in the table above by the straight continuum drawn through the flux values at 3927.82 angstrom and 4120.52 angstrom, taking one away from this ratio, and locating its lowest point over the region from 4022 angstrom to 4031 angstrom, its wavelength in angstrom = 4030.43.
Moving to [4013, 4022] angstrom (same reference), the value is 4019.31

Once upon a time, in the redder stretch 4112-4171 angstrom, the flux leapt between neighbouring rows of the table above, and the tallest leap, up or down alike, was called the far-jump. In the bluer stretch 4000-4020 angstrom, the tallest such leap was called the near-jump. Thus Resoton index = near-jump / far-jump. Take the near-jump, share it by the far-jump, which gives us 0.5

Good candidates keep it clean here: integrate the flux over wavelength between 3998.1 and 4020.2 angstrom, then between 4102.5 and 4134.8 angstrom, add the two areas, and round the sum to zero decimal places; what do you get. 582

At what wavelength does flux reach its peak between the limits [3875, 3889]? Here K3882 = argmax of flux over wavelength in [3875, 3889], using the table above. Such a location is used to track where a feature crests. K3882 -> 3877.50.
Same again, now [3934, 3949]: 3947.77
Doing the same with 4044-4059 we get 4050.90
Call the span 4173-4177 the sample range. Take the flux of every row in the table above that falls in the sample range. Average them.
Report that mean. 9.4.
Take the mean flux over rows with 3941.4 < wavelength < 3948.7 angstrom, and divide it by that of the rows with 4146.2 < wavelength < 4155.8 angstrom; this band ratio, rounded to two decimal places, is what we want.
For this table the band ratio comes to 0.62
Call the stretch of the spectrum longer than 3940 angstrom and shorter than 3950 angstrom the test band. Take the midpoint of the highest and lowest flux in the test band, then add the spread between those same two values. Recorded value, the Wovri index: 10.7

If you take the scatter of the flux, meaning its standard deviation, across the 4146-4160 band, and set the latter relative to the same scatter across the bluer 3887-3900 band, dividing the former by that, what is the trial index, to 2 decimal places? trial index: 0.58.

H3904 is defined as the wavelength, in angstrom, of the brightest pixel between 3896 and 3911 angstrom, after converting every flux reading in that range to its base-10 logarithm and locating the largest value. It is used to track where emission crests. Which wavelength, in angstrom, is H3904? 3909.77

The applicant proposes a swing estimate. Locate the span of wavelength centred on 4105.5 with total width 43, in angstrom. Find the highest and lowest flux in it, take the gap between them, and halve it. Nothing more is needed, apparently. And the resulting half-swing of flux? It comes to 1.21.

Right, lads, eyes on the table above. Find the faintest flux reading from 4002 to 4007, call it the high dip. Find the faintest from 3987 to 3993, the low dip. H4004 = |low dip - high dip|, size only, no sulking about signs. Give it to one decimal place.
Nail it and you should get 1.3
